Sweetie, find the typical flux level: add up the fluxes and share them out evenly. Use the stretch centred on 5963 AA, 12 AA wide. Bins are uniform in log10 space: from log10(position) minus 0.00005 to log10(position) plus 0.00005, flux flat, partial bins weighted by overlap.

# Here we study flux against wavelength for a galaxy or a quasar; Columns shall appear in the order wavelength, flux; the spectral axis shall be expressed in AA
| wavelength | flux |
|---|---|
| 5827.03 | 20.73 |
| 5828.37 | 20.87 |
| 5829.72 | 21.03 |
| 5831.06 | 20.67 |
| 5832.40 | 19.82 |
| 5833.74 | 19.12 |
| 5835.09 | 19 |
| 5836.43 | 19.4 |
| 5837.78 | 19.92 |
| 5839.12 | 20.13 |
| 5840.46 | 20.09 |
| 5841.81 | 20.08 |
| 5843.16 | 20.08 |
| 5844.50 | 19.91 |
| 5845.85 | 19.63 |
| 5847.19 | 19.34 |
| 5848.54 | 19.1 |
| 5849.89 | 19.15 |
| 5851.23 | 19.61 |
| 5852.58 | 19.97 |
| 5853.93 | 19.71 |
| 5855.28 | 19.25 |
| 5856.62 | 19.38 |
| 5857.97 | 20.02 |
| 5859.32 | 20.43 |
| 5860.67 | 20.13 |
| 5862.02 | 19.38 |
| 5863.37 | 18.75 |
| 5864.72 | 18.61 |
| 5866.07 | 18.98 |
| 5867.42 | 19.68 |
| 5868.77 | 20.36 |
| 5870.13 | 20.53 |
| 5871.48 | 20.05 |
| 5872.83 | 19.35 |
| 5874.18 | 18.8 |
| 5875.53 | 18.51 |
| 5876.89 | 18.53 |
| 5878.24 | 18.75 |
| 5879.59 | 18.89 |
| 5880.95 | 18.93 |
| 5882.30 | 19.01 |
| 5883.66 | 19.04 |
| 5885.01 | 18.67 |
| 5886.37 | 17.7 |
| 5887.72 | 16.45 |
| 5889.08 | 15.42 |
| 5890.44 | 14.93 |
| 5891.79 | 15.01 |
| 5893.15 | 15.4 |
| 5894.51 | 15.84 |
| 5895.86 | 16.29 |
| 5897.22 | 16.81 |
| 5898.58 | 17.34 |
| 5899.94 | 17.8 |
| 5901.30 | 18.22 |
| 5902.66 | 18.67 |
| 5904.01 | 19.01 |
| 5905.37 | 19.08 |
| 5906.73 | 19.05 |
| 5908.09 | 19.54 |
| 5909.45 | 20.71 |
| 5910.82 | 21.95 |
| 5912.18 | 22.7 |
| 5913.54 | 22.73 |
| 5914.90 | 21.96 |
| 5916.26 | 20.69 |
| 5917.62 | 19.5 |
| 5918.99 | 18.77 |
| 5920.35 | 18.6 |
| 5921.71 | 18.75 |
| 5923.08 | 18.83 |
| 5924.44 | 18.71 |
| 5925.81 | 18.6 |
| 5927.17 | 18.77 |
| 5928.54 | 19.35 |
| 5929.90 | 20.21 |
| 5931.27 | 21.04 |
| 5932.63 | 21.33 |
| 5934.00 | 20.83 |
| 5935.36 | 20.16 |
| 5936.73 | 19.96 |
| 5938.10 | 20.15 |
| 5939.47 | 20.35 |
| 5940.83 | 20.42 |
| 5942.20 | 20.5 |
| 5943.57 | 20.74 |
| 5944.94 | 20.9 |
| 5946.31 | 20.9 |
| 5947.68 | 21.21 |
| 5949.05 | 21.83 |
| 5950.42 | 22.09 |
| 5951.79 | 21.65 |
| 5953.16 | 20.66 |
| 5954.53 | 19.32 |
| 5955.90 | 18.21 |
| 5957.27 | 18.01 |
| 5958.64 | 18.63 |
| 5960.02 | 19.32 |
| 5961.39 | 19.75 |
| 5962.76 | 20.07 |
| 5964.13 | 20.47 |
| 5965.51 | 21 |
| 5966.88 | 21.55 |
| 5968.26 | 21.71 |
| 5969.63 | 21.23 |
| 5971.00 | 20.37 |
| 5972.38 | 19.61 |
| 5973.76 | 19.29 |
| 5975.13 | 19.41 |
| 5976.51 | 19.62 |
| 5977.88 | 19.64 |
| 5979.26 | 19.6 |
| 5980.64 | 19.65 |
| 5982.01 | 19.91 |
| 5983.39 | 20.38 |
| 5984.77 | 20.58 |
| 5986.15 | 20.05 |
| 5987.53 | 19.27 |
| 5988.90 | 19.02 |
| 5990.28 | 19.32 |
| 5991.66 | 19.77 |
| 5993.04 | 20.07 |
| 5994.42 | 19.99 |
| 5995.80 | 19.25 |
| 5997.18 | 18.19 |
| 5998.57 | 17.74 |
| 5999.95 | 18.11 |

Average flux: 20.1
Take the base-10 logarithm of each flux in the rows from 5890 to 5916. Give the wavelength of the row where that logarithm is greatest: 5913.54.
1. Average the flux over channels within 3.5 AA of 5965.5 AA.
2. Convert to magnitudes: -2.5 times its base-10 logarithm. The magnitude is -3.30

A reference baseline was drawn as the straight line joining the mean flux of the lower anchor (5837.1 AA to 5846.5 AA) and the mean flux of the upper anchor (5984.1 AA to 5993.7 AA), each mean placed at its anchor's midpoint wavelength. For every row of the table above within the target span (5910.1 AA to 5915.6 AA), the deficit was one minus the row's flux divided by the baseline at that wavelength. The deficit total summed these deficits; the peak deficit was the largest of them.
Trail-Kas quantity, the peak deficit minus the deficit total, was 0.39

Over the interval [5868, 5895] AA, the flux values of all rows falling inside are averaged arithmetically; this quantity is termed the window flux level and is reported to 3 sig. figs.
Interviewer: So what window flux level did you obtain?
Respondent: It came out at 18.0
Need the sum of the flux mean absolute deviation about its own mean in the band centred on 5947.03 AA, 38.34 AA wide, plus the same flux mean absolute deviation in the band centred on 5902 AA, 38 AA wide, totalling 2.53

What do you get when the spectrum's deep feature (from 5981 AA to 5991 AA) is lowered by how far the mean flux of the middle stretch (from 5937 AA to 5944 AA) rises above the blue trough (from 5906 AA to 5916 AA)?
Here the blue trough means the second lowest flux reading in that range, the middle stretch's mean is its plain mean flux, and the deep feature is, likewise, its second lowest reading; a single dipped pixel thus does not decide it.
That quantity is 18.4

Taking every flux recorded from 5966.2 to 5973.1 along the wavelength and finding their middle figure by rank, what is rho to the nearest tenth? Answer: 21.2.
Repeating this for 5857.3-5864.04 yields 20.0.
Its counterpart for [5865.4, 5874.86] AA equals 19.7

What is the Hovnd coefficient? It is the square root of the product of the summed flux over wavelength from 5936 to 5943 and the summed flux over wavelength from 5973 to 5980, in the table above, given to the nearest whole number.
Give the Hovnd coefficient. 99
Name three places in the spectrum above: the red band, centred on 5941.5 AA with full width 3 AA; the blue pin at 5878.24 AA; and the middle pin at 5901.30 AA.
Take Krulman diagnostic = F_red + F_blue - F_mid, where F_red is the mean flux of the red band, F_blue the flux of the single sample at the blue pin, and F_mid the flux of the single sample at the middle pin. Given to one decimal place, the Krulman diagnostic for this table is 21.0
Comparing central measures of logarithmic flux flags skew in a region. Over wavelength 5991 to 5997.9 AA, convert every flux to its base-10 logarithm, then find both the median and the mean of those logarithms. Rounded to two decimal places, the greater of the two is 1.30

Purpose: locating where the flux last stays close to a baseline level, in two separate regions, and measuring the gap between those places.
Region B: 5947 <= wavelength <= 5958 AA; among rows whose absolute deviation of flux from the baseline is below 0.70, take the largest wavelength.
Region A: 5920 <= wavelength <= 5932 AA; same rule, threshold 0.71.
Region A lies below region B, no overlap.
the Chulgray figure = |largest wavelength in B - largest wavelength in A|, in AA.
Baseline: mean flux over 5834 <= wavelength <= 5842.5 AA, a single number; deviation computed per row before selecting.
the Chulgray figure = 24.6 AA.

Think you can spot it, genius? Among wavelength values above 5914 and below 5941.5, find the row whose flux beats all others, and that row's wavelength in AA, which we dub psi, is 5914.90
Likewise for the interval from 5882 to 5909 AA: 5908.09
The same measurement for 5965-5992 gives 5968.26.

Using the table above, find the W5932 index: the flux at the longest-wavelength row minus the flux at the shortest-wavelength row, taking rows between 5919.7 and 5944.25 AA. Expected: 2.1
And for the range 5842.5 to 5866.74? -1.1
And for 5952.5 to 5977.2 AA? -1.0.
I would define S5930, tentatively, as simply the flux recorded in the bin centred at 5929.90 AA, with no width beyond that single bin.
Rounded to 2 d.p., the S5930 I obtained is 20.21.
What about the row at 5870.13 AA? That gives 20.53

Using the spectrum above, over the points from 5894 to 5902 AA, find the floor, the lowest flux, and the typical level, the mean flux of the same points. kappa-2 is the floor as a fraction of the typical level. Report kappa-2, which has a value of 0.93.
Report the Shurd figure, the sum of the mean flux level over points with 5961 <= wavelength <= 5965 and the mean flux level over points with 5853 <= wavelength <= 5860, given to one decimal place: 39.9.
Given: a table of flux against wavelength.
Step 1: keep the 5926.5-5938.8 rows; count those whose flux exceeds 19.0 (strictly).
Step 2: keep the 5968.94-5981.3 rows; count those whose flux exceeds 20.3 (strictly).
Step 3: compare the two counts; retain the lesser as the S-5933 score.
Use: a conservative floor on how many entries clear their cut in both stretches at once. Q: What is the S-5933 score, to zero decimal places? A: 2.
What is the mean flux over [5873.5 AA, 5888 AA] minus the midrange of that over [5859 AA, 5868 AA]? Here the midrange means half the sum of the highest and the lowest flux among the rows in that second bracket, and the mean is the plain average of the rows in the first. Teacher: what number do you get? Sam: -1.0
